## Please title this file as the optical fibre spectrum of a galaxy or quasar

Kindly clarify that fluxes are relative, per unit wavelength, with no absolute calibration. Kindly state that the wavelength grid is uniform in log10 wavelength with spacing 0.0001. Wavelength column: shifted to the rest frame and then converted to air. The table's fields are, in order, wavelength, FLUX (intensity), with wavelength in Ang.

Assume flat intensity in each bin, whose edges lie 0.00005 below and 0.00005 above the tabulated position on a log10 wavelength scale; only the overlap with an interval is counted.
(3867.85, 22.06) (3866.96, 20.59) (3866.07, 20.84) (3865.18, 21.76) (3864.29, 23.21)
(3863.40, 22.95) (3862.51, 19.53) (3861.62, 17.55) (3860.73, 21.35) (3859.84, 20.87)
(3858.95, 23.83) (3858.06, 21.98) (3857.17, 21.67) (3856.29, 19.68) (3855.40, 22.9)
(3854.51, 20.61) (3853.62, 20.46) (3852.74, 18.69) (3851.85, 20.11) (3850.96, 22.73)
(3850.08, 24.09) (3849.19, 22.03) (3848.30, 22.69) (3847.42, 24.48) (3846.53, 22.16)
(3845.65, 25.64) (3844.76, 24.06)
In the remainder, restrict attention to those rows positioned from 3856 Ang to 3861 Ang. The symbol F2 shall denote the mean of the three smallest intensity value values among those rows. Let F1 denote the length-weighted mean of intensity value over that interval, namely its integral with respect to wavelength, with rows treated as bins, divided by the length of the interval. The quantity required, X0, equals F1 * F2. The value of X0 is 446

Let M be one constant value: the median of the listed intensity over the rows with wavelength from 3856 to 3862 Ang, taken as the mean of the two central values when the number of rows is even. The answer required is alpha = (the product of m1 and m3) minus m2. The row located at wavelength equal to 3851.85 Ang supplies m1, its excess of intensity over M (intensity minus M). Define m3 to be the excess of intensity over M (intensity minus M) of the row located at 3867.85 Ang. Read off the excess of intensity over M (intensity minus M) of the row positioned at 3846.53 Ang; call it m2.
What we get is -2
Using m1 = -1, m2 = 0.8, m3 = 0.7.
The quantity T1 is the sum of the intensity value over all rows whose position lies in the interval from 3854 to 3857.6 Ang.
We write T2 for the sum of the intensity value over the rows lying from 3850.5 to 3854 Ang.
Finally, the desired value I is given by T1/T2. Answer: 1.04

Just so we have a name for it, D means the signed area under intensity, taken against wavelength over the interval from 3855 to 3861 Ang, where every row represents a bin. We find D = 131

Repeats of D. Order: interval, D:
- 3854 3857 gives 63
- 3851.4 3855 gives 72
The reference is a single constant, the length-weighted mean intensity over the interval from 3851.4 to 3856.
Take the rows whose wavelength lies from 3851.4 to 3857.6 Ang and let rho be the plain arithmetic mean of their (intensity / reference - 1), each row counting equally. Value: 0.00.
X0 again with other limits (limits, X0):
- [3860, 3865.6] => 410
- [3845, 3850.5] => 524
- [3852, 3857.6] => 405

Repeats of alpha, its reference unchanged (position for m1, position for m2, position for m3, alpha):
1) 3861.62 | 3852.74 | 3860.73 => 3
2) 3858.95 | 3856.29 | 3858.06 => 3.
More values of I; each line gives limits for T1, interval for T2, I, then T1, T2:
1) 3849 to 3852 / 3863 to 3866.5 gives 1.00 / 89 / 88.8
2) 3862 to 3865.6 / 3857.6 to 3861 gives 0.99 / 87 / 88.0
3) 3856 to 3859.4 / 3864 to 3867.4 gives 1.01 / 87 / 86.4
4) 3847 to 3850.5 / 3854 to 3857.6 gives 1.10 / 93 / 84.9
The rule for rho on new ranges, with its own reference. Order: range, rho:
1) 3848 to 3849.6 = 0.09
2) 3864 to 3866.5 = 0.07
